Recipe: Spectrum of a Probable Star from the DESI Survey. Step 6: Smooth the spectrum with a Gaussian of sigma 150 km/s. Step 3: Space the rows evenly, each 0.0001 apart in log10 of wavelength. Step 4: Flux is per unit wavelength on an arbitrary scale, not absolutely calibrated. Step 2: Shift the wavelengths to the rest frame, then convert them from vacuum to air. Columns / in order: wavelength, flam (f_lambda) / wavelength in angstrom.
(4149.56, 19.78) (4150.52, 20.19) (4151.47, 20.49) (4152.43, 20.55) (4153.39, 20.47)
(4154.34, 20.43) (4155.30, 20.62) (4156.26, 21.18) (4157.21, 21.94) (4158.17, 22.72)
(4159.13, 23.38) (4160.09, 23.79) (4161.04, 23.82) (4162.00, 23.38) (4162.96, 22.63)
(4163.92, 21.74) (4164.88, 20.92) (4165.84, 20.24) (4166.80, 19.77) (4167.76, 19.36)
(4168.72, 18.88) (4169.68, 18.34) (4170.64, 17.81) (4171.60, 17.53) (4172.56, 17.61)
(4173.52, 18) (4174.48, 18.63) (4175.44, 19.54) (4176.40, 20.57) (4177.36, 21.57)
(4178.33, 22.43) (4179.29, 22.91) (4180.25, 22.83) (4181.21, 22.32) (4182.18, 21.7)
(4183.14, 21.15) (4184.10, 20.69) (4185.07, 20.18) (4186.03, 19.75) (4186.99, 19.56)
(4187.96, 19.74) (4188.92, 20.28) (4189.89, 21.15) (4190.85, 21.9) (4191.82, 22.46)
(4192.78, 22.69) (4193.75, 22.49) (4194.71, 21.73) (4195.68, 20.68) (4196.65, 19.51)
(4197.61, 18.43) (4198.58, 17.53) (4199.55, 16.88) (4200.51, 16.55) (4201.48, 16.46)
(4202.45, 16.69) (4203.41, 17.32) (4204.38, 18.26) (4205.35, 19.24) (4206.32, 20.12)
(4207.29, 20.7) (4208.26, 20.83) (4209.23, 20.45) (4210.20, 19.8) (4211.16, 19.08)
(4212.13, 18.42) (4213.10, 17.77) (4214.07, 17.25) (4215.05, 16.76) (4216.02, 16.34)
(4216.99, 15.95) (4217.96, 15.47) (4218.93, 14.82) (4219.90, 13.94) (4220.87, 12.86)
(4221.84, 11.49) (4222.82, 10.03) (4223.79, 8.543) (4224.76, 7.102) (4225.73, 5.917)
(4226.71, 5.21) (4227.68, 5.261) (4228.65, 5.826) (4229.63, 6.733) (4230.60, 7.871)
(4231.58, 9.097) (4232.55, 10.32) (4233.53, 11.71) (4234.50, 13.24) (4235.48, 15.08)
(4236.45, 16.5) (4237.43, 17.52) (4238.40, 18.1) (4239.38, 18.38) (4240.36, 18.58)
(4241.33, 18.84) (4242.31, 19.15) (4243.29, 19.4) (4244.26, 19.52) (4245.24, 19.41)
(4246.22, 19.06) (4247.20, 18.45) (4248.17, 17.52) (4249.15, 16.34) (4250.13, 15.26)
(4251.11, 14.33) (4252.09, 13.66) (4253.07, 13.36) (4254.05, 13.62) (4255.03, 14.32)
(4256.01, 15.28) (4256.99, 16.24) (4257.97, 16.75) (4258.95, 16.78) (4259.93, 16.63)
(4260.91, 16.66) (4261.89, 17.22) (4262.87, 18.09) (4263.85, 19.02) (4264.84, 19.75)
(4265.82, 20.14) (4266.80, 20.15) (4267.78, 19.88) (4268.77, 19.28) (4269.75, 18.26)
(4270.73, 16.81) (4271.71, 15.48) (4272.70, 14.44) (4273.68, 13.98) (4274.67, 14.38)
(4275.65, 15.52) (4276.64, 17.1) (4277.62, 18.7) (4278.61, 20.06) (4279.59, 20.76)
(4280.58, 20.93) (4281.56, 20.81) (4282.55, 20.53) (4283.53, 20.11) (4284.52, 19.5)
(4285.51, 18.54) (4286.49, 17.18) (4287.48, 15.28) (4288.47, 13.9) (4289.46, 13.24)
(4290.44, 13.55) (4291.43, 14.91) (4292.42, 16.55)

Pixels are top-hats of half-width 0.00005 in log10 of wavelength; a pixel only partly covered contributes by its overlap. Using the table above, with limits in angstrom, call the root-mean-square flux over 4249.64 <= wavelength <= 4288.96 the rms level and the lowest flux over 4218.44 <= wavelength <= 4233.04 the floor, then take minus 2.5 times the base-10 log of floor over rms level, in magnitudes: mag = 1.31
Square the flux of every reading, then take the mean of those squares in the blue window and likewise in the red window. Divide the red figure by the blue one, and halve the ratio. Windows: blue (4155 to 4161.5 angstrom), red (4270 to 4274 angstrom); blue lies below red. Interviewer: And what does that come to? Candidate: 0.23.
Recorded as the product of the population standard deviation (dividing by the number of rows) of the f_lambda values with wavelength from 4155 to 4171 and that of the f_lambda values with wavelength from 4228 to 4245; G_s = 8.9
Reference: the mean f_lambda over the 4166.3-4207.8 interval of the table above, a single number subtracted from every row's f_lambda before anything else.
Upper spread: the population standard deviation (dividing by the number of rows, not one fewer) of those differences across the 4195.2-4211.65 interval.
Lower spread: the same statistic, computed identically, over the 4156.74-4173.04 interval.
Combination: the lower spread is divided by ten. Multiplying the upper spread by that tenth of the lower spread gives 0.3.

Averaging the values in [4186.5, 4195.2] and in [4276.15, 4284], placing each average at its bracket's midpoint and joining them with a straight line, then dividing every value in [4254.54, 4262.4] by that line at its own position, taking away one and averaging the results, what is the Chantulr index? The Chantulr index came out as -0.20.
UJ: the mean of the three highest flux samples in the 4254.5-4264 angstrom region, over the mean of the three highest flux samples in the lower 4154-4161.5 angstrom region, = 0.77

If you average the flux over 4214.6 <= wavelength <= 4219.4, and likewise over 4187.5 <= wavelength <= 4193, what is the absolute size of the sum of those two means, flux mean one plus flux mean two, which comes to 37.2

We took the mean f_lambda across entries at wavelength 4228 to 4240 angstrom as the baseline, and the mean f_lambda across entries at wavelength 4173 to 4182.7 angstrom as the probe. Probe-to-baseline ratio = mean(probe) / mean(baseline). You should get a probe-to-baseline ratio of 1.68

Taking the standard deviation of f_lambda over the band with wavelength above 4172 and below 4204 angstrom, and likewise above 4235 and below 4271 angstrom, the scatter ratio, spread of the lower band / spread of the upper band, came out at 1.04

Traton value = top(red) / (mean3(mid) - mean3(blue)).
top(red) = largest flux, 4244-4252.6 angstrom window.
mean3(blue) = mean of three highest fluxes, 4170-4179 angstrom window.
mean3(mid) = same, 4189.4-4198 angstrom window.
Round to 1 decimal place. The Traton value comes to 19.1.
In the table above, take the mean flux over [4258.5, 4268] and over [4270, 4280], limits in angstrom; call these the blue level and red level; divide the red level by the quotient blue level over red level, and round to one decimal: 15.2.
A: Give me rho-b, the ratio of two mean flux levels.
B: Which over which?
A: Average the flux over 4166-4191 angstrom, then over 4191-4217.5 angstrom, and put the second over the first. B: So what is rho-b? 0.94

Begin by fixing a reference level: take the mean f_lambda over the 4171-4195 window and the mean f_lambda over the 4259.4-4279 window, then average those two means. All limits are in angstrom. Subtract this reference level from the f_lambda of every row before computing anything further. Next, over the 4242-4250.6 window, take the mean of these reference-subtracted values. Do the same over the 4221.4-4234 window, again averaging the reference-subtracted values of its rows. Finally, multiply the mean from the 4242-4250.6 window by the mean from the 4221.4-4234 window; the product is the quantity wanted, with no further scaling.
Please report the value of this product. 10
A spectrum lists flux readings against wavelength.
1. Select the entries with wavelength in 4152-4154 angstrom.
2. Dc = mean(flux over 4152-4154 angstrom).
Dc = 20.5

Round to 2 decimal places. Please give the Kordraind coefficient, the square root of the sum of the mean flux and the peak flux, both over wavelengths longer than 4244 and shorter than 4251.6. 6.08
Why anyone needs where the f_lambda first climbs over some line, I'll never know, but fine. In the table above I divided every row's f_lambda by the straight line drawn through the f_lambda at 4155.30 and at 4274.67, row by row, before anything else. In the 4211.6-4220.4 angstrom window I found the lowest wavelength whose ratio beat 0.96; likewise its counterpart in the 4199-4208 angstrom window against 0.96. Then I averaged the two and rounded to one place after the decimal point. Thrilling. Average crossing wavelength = 4208.3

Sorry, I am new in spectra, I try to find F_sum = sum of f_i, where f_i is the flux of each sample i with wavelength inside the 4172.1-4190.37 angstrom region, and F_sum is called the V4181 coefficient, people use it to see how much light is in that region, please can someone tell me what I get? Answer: 391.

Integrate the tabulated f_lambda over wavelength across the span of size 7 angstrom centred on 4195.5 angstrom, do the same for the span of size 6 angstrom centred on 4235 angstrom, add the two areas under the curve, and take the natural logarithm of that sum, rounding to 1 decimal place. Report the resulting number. 5.4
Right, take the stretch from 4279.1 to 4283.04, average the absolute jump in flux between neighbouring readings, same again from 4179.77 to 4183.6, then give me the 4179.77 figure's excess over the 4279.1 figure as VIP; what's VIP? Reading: 0.37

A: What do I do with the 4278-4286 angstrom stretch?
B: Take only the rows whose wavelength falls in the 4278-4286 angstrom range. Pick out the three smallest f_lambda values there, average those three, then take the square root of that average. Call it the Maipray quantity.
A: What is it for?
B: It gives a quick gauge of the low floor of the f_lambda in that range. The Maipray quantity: 4.4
